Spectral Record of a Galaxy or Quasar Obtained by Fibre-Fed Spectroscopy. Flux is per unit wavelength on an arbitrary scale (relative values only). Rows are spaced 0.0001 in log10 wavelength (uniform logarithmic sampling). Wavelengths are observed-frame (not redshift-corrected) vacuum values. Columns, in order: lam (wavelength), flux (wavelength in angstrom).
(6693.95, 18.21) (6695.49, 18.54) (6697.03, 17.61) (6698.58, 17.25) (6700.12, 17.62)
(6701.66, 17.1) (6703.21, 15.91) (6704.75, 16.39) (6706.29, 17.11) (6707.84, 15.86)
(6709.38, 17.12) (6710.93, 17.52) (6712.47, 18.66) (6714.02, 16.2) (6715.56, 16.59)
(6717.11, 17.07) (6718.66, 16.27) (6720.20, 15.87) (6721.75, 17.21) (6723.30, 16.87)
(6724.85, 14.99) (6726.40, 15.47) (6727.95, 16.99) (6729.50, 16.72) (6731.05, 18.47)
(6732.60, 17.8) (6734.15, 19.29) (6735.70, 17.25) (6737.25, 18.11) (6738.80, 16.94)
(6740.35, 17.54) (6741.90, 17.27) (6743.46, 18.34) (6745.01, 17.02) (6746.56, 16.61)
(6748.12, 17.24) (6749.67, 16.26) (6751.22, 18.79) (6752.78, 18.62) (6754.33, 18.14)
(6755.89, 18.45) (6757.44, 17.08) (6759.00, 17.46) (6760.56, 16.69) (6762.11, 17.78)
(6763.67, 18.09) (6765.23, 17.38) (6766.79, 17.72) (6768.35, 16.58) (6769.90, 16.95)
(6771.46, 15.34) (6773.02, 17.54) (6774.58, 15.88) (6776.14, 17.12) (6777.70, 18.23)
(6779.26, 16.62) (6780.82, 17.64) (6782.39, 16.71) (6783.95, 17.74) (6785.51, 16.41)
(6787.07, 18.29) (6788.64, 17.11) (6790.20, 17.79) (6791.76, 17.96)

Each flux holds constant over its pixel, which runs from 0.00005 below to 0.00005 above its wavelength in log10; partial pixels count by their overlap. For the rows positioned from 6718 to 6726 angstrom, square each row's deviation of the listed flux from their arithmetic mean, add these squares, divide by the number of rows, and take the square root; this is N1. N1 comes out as 0.78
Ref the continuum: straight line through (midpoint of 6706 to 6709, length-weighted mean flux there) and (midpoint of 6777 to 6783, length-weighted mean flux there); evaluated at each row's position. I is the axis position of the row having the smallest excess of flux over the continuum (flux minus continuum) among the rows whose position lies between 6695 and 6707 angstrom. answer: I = 6703.21 angstrom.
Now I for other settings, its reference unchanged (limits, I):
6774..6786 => 6774.58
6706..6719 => 6707.84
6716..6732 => 6724.85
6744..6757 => 6749.67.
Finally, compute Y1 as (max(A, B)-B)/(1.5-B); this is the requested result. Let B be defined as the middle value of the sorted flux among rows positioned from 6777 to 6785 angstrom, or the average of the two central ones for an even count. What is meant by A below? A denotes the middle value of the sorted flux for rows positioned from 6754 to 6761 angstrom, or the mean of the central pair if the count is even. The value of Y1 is 0.00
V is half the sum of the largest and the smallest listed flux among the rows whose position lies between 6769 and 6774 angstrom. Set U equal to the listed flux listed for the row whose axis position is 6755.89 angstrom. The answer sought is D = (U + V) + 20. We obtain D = 54.9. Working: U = 18.45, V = 16.4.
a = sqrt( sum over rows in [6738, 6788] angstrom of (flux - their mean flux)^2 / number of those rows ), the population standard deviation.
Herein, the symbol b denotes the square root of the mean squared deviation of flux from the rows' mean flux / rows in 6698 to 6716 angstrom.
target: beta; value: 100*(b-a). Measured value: -3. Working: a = 0.80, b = 0.77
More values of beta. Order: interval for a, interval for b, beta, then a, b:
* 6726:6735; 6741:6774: -41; 1.24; 0.83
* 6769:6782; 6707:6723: -7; 0.89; 0.82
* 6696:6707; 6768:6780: 26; 0.59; 0.85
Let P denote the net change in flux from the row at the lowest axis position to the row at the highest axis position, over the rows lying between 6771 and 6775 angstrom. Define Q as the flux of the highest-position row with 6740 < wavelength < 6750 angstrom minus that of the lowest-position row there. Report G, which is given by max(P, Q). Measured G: 0.5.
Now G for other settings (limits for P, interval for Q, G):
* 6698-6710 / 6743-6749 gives -0.1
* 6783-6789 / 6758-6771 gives -0.5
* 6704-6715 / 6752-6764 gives -0.2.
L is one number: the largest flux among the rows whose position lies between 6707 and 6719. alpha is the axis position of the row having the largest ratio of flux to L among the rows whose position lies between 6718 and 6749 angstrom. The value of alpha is 6734.15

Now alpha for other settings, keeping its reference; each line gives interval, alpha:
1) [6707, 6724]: 6712.47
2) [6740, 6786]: 6751.22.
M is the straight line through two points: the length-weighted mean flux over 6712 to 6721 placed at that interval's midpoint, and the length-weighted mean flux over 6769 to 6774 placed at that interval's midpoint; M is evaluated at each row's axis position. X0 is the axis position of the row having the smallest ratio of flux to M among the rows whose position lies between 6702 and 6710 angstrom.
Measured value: 6707.84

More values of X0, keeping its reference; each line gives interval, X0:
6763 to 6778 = 6771.46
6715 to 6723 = 6720.20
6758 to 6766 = 6760.56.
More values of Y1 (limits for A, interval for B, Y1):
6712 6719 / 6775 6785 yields 0.00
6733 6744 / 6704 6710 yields -0.05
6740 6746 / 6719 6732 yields -0.04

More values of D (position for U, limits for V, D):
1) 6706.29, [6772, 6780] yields 54.2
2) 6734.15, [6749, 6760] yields 56.8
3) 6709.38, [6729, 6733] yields 54.7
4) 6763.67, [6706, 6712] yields 54.8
